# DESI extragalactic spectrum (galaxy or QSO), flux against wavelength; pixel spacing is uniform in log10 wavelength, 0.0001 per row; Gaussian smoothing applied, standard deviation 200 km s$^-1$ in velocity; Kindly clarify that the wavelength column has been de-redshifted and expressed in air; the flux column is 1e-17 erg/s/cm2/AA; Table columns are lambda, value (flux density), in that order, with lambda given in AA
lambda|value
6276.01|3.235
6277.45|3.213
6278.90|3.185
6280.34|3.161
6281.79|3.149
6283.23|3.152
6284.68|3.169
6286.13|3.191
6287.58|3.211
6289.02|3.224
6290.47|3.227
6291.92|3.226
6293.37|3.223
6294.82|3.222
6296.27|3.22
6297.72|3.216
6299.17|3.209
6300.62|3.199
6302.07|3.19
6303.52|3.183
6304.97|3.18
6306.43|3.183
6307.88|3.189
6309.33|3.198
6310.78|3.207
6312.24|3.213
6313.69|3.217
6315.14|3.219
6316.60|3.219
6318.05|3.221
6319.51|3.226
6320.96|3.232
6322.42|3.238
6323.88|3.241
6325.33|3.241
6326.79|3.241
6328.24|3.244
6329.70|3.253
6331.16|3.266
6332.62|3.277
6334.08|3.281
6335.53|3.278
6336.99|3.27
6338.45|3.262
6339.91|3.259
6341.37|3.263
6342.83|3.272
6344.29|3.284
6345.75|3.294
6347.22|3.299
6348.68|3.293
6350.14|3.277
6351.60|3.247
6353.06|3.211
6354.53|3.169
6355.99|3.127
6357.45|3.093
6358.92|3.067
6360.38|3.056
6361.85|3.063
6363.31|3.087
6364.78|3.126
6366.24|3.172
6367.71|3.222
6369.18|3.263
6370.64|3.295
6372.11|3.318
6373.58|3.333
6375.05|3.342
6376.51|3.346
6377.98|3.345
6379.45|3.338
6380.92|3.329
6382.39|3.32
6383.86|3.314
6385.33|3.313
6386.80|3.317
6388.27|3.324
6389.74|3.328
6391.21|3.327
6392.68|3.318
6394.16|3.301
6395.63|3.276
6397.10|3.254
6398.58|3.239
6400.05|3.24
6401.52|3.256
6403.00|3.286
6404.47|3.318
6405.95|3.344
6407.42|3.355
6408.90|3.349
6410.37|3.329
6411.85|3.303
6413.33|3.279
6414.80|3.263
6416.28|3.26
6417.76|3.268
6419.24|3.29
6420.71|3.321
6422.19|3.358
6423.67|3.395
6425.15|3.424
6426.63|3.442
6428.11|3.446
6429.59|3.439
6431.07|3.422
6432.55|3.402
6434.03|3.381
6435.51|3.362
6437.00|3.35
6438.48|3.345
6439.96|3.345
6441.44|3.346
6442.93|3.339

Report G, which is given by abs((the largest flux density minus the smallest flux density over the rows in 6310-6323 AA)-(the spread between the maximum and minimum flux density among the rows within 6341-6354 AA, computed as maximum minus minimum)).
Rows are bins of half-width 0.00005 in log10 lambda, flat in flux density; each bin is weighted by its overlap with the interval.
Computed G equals 0.06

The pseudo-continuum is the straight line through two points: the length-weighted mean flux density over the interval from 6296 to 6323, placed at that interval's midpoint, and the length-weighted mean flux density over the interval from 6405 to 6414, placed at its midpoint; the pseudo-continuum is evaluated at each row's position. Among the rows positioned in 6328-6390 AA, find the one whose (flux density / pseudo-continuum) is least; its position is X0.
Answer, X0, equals 6360.38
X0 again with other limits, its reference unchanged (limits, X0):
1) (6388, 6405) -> 6400.05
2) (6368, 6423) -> 6400.05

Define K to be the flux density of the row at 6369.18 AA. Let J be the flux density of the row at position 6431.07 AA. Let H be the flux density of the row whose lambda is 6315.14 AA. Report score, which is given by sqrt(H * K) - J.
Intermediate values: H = 3.219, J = 3.422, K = 3.263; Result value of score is -0.181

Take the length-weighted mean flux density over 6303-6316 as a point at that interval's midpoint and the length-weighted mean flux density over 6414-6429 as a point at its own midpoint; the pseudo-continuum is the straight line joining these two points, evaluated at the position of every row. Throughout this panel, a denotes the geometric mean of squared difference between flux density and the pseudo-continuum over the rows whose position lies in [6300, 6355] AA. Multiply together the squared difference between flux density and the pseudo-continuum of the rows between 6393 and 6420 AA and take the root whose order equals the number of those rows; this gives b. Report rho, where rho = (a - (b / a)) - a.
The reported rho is -3.9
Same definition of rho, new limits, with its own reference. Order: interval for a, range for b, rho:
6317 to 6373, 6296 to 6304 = -0.1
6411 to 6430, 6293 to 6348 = -0.1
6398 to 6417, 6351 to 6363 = -8.4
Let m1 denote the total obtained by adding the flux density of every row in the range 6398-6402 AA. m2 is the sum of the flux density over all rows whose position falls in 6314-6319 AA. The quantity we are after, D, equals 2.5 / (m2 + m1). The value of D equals 0.129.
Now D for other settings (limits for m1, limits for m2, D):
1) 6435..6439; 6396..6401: 0.126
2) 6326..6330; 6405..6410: 0.126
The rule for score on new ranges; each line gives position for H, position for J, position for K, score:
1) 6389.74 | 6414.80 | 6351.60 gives 0.024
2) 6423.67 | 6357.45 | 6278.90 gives 0.195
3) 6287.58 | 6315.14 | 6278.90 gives -0.021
